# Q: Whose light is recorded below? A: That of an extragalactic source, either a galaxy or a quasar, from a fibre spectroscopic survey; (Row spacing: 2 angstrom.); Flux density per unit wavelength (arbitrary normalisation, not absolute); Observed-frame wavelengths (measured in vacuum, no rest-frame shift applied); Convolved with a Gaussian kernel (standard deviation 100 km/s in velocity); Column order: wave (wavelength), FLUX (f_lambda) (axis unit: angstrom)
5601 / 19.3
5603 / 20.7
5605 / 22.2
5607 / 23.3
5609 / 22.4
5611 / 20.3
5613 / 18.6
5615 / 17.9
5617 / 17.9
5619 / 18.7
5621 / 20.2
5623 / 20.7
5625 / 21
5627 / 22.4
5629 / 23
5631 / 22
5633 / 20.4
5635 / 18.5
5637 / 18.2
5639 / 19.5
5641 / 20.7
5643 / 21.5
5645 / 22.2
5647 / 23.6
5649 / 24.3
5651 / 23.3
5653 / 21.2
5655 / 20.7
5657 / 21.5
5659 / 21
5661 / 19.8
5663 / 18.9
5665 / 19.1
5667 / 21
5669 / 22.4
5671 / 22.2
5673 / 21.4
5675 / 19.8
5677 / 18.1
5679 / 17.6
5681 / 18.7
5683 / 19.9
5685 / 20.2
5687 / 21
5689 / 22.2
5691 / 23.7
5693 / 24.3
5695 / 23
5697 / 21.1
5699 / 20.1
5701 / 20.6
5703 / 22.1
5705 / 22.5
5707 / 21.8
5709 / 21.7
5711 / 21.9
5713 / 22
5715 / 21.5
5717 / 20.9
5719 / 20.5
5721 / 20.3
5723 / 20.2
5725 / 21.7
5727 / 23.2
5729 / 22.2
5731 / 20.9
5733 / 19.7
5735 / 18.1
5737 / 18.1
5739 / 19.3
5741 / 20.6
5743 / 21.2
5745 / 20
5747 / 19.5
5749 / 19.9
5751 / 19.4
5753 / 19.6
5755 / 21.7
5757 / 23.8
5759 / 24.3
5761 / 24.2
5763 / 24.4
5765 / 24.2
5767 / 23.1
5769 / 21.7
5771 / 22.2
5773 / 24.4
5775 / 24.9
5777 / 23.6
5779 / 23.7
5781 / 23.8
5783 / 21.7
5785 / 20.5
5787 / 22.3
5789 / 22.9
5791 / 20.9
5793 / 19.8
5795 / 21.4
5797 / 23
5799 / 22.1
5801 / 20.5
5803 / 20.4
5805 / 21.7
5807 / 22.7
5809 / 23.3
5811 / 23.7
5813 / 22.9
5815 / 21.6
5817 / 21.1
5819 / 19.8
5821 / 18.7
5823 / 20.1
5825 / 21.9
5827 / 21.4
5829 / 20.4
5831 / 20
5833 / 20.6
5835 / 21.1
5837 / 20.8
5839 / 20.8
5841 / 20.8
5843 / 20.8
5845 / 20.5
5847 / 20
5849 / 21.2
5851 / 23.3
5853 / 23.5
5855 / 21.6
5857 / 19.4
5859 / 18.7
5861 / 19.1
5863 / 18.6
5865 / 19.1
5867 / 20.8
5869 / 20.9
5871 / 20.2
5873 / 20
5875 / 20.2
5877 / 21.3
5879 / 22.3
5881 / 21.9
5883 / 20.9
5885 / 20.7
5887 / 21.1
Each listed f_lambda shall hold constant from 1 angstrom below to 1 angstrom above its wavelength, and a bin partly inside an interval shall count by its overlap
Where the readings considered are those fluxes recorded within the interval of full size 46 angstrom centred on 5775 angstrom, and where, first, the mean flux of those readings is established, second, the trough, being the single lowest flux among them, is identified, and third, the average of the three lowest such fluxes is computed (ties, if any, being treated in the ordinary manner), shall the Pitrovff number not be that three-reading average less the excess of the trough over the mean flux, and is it 23.1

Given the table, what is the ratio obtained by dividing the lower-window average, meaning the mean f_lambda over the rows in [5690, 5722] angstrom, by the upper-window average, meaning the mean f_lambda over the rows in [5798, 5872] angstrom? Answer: 1.04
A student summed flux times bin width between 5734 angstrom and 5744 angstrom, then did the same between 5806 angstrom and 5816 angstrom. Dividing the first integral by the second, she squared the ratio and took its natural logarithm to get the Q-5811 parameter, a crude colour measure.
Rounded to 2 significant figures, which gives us -0.32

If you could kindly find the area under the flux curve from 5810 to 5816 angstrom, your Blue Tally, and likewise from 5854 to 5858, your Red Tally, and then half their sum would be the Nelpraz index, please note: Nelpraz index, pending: 109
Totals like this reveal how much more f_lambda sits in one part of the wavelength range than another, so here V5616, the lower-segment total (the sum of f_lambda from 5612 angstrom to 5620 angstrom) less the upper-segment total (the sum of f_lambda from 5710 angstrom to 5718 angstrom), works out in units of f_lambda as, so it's -13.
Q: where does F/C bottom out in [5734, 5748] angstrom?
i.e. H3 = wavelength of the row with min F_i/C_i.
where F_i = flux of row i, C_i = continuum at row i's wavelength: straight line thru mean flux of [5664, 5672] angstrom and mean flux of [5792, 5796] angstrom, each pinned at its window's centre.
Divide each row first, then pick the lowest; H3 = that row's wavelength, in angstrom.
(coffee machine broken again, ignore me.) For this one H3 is 5735 angstrom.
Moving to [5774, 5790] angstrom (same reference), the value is 5785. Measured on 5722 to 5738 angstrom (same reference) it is 5735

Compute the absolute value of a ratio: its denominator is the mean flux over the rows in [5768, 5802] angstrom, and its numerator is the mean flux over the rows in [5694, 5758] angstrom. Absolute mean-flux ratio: 0.94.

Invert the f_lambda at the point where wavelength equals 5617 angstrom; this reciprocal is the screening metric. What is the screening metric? 0.056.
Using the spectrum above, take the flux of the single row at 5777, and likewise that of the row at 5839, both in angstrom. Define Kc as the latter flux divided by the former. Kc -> 0.88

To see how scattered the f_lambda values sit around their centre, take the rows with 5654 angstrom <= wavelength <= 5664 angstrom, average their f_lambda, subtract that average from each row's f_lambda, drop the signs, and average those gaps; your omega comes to 0.82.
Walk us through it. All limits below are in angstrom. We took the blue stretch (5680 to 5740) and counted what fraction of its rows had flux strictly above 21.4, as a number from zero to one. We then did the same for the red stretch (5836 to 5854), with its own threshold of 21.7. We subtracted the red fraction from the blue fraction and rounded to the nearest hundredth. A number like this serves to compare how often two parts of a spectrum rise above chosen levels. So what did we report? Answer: 0.24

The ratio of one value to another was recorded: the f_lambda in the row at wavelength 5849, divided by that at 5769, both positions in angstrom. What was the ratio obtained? 0.977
